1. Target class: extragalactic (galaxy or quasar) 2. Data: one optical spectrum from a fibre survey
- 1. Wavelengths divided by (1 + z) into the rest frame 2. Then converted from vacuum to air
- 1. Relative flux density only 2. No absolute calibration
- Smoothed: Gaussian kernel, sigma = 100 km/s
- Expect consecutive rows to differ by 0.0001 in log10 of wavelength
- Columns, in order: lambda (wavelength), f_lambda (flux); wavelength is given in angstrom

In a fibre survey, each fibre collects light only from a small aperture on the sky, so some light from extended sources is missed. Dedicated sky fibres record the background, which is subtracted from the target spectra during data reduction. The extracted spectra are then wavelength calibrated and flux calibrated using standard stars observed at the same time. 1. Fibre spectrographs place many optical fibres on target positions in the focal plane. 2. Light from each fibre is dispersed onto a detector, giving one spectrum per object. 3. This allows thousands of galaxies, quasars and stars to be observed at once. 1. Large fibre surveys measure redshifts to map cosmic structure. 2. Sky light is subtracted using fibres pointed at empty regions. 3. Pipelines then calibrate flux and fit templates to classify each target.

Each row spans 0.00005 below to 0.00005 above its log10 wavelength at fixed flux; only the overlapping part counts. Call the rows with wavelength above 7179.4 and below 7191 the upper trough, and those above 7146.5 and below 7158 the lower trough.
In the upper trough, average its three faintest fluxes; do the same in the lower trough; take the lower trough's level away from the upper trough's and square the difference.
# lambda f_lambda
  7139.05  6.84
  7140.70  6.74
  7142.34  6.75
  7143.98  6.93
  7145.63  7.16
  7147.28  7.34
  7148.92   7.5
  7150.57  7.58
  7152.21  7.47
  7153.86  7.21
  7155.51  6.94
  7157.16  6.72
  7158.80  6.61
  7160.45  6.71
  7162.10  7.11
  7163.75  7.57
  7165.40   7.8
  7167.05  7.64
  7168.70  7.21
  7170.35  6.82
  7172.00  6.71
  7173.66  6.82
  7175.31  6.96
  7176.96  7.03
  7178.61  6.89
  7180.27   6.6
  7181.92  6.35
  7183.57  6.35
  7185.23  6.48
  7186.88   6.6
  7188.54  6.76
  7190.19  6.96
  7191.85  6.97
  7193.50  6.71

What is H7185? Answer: 0.317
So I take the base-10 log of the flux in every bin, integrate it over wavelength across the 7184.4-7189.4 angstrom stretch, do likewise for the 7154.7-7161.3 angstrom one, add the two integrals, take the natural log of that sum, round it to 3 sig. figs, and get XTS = 2.26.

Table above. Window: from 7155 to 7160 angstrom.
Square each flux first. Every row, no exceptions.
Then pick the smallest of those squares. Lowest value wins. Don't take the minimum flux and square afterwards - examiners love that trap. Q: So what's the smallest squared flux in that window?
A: 43.7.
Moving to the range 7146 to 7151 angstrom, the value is 53.9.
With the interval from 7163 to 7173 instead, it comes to 45.0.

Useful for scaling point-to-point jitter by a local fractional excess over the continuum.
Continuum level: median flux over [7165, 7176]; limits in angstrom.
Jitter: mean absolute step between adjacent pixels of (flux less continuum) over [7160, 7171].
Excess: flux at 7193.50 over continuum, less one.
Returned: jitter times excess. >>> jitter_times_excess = -0.012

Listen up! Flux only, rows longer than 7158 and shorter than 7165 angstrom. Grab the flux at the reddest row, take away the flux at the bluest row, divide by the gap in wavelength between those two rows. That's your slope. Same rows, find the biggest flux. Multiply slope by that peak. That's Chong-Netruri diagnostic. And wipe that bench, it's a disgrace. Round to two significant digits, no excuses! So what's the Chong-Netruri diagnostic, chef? 1.5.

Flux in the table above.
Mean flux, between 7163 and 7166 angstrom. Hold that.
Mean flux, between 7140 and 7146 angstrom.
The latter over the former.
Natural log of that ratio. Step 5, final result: -0.11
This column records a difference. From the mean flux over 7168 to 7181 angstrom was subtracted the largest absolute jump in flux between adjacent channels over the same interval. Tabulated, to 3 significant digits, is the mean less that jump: 6.49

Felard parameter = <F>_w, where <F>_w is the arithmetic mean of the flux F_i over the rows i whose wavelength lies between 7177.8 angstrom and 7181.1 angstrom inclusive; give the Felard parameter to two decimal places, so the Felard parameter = 6.74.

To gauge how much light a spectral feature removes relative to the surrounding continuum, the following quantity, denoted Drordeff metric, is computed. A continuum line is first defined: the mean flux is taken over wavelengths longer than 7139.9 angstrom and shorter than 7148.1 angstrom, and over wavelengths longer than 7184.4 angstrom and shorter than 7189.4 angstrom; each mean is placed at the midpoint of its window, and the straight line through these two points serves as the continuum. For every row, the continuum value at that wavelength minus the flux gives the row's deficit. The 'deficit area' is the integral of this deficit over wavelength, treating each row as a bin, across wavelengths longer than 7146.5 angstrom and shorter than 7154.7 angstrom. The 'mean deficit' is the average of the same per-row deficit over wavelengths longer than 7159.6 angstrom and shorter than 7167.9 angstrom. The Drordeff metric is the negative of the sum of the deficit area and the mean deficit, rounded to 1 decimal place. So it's 4.6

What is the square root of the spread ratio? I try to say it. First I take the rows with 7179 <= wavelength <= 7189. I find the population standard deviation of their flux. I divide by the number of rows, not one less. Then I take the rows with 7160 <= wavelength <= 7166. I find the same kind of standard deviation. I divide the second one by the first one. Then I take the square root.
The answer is 1.69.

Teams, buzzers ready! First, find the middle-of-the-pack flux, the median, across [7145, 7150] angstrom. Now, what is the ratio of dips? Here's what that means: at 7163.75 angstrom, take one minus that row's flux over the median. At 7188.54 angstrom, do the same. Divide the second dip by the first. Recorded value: -2.5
